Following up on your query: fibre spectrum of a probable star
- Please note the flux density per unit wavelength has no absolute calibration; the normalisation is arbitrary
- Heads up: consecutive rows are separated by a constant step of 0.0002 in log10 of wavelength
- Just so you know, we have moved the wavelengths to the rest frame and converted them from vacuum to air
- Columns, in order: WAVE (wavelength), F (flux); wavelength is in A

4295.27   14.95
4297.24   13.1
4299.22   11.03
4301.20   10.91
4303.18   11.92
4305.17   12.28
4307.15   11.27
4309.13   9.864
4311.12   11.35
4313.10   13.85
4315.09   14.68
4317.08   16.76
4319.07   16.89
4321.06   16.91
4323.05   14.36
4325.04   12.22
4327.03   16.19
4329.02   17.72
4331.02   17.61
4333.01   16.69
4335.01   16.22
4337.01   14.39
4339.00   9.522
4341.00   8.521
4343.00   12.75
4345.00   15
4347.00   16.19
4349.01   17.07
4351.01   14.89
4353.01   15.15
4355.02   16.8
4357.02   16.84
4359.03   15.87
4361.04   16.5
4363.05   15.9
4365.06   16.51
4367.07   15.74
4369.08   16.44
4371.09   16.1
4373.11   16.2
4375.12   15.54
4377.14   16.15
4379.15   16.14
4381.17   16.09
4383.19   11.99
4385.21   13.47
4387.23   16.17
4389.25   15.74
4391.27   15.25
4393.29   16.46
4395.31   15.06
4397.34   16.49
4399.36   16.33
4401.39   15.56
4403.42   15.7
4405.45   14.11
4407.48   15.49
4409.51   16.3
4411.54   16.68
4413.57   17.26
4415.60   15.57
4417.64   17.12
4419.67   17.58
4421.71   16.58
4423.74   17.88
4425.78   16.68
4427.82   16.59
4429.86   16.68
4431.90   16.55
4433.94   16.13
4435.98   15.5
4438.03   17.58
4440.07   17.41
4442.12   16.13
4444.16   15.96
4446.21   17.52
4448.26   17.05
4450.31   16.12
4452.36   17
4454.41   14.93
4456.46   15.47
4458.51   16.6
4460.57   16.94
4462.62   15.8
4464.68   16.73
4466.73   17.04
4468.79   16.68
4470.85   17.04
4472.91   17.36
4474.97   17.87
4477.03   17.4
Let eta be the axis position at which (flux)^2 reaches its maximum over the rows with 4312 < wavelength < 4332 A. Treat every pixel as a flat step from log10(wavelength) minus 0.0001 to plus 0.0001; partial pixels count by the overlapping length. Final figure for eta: 4329.02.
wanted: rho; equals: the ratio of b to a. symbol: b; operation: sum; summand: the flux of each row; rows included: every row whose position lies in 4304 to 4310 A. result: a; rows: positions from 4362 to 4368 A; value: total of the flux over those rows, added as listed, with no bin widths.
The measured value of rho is 0.7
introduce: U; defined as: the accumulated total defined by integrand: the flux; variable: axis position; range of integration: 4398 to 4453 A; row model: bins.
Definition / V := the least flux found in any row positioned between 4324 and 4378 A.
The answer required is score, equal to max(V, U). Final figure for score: 906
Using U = 906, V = 8.521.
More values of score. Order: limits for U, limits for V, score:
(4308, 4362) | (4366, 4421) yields 801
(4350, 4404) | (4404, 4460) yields 850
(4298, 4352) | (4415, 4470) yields 754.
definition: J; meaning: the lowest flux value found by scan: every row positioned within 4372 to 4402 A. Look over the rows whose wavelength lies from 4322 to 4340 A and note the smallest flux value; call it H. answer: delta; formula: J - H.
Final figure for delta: 2.5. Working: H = 9.522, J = 11.99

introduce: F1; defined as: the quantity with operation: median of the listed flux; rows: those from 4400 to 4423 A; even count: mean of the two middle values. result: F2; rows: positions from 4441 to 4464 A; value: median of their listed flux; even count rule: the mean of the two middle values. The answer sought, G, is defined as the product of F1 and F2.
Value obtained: 263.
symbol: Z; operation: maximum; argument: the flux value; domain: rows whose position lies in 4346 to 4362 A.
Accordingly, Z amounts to 17.07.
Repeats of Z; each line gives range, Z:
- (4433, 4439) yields 17.58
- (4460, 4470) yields 17.04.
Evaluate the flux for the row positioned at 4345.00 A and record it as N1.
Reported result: 15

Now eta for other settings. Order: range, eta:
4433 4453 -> 4438.03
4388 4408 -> 4397.34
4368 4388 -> 4369.08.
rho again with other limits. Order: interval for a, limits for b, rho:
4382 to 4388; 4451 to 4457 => 1.1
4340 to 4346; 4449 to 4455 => 1.3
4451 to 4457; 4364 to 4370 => 1.0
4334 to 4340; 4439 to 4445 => 1.2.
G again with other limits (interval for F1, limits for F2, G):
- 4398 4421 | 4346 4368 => 264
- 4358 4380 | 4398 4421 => 263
